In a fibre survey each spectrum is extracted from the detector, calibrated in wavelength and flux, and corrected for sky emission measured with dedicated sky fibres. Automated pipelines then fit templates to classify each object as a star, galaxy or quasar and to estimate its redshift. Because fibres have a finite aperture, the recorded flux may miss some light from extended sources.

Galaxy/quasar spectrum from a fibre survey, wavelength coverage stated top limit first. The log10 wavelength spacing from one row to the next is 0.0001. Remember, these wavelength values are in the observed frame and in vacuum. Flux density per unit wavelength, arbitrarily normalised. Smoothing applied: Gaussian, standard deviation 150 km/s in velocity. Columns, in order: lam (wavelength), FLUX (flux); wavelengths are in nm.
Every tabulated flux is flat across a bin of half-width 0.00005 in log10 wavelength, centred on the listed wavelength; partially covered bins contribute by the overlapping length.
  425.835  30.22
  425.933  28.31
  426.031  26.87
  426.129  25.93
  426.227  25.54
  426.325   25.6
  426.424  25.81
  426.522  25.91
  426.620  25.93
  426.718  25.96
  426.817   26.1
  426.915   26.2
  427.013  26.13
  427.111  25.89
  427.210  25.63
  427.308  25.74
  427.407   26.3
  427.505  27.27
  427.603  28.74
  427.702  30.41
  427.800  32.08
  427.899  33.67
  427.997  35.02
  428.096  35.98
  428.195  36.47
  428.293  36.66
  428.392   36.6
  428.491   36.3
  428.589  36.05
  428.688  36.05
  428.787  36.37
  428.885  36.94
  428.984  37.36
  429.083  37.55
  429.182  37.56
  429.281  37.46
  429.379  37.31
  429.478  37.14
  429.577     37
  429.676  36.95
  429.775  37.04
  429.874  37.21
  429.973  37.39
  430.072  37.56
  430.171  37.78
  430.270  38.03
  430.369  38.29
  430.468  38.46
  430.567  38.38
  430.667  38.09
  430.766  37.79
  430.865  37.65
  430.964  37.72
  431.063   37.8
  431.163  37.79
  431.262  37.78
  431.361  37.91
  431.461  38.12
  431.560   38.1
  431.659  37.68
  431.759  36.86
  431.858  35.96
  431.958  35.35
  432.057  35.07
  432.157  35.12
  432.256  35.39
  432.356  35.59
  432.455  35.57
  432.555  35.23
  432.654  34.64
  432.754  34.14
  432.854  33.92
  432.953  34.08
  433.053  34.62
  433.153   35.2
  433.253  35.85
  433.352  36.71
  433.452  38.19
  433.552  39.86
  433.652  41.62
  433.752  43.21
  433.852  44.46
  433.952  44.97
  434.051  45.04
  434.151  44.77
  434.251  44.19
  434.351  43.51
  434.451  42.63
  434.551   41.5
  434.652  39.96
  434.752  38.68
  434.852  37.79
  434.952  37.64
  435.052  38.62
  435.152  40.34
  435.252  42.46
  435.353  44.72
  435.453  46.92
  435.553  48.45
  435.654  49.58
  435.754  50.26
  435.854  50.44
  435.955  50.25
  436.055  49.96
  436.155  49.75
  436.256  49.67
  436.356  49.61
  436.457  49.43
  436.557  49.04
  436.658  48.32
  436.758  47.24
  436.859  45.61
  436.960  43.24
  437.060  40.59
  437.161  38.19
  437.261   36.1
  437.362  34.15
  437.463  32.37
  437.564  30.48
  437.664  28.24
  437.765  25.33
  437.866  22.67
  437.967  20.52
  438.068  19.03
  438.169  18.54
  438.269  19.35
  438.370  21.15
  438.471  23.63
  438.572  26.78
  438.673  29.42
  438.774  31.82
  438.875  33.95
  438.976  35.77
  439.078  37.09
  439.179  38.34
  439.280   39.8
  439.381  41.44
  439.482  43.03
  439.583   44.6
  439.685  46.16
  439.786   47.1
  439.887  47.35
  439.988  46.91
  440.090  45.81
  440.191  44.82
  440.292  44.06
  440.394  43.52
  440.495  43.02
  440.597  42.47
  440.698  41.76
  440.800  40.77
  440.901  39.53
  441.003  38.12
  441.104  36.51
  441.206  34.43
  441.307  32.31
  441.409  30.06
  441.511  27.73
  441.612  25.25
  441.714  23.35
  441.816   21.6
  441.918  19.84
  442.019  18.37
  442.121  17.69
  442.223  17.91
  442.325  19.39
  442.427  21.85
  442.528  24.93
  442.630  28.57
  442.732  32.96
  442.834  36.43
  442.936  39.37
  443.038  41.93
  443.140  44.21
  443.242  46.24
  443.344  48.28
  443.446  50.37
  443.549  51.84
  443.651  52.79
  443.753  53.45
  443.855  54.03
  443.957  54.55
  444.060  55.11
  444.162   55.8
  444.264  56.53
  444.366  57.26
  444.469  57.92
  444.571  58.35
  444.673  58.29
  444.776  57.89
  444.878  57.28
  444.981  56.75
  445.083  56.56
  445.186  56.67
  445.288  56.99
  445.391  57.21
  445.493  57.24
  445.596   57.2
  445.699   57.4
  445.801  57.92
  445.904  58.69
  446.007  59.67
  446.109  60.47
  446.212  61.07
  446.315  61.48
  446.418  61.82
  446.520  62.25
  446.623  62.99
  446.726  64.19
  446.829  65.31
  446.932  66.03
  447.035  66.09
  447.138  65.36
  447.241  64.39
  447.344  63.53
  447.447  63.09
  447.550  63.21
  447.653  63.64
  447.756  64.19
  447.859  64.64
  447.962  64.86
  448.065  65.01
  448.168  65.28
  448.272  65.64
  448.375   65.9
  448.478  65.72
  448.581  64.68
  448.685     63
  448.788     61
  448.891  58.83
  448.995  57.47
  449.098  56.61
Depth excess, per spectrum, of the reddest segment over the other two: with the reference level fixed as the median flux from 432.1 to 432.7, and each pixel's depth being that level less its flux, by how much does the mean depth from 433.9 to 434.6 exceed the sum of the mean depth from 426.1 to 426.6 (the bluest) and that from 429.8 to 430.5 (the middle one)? -16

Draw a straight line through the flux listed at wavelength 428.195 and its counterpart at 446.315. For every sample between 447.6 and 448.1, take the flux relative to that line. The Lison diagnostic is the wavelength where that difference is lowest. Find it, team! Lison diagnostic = 447.653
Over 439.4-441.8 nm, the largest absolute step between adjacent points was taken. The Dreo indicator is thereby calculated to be 2.5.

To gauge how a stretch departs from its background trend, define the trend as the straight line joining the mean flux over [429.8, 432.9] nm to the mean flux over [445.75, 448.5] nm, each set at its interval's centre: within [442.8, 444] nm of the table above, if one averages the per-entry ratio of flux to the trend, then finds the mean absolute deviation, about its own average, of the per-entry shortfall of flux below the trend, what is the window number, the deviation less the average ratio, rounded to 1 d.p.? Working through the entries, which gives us 3.8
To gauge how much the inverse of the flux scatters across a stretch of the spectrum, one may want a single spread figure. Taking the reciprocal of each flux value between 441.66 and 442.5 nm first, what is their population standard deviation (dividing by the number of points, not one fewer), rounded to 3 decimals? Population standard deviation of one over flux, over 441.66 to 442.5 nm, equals 0.005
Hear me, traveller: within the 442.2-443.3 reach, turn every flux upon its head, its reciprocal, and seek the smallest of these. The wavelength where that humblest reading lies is 443.242 nm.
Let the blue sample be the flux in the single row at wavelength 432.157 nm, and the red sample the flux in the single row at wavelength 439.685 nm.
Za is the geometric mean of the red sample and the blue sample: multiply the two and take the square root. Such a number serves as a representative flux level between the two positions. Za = 40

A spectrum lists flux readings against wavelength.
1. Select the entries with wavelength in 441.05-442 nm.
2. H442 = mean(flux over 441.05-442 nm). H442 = 28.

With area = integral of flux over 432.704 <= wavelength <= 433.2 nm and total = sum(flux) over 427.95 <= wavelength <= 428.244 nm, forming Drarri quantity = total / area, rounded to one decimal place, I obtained 6.3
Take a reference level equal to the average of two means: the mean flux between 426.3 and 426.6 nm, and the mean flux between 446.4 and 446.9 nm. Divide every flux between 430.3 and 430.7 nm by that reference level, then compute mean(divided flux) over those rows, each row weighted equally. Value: 0.86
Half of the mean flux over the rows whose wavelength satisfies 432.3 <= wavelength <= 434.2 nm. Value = 19.1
